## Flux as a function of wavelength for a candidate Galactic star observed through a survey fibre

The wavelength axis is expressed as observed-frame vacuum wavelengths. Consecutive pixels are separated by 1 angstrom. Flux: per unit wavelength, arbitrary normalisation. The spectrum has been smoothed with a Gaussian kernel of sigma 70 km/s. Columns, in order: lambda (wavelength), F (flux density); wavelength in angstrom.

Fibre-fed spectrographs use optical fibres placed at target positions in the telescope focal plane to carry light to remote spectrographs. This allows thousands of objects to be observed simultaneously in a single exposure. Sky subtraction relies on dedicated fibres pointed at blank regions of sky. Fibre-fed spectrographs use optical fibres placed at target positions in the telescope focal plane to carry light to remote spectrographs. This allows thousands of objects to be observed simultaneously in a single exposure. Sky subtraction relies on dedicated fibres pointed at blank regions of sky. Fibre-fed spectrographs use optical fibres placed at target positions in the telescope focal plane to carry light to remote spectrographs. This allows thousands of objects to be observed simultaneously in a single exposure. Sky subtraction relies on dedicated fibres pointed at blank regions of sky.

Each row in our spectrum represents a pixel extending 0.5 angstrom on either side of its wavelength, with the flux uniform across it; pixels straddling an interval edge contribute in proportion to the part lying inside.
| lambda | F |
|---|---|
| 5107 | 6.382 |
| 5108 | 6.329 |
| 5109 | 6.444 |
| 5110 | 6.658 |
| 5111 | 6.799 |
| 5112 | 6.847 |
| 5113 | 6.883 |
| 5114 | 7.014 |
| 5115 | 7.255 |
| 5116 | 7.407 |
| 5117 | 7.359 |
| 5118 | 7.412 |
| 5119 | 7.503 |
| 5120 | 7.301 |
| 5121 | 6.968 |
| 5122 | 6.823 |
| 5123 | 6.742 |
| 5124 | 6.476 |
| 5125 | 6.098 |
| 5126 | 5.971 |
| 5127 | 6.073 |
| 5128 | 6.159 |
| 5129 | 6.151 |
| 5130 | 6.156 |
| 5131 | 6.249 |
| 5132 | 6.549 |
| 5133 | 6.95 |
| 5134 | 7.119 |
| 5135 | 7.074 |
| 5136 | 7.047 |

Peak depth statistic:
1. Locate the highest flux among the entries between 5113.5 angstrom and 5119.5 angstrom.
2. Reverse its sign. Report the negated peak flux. -7.5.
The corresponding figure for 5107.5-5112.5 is -6.8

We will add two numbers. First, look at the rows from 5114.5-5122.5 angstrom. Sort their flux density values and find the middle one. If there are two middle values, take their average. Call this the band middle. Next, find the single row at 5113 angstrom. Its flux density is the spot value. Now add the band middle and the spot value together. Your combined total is 14.2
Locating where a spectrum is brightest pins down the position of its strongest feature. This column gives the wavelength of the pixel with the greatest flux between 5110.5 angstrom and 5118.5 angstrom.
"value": 5118 angstrom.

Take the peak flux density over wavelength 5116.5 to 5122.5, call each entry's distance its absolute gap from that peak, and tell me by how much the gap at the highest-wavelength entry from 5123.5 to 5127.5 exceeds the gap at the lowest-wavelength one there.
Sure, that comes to 0.4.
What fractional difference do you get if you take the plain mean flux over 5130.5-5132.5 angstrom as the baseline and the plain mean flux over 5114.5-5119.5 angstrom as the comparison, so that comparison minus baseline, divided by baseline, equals 0.154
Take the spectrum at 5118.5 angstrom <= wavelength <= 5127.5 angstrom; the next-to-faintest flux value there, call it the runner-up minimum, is 6.073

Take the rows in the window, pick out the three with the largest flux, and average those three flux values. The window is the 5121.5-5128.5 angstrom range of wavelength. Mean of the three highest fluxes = 6.7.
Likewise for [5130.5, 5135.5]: 7.0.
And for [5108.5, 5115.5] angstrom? 7.1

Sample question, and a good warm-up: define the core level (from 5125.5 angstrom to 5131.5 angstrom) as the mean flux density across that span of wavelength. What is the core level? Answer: 6.13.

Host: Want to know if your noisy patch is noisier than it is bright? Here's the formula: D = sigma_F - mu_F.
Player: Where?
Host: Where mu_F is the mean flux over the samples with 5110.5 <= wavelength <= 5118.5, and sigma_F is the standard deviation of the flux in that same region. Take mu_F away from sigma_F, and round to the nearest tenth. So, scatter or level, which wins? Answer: -6.9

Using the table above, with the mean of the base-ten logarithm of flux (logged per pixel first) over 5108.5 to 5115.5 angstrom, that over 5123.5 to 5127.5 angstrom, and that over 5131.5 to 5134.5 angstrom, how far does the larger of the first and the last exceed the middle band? 0.048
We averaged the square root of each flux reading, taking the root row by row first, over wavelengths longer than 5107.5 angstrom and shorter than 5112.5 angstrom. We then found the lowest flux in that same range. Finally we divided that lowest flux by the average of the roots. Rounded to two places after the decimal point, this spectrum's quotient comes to 2.46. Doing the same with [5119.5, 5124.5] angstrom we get 2.47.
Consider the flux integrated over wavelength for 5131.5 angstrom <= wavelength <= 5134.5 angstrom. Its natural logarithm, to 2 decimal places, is 3.03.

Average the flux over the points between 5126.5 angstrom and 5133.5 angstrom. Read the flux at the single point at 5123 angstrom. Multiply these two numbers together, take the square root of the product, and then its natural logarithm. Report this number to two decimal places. 1.88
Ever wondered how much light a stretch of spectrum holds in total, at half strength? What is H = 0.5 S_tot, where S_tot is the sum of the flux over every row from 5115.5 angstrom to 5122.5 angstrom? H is 25.4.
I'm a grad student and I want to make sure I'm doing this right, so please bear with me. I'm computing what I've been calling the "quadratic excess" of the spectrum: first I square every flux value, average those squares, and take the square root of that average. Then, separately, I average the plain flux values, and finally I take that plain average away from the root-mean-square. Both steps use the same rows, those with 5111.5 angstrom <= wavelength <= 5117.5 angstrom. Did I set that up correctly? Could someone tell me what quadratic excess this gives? 0.0035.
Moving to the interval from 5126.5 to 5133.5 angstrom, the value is 0.0067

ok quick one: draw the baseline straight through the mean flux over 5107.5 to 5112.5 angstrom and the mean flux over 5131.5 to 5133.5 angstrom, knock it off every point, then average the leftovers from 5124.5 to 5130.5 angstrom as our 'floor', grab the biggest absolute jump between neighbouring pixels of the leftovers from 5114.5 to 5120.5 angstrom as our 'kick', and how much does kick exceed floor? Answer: 0.83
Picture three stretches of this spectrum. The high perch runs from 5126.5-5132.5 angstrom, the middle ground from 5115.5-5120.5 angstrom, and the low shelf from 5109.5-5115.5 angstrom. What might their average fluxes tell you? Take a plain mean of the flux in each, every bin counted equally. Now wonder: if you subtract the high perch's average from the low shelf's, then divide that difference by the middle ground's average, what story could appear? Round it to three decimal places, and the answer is 0.093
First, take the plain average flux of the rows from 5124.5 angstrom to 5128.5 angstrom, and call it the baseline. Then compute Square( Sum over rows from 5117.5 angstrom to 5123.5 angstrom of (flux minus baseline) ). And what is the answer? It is 40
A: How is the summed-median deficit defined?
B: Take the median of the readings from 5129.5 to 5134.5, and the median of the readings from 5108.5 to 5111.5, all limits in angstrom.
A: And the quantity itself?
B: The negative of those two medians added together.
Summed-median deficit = -13.2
